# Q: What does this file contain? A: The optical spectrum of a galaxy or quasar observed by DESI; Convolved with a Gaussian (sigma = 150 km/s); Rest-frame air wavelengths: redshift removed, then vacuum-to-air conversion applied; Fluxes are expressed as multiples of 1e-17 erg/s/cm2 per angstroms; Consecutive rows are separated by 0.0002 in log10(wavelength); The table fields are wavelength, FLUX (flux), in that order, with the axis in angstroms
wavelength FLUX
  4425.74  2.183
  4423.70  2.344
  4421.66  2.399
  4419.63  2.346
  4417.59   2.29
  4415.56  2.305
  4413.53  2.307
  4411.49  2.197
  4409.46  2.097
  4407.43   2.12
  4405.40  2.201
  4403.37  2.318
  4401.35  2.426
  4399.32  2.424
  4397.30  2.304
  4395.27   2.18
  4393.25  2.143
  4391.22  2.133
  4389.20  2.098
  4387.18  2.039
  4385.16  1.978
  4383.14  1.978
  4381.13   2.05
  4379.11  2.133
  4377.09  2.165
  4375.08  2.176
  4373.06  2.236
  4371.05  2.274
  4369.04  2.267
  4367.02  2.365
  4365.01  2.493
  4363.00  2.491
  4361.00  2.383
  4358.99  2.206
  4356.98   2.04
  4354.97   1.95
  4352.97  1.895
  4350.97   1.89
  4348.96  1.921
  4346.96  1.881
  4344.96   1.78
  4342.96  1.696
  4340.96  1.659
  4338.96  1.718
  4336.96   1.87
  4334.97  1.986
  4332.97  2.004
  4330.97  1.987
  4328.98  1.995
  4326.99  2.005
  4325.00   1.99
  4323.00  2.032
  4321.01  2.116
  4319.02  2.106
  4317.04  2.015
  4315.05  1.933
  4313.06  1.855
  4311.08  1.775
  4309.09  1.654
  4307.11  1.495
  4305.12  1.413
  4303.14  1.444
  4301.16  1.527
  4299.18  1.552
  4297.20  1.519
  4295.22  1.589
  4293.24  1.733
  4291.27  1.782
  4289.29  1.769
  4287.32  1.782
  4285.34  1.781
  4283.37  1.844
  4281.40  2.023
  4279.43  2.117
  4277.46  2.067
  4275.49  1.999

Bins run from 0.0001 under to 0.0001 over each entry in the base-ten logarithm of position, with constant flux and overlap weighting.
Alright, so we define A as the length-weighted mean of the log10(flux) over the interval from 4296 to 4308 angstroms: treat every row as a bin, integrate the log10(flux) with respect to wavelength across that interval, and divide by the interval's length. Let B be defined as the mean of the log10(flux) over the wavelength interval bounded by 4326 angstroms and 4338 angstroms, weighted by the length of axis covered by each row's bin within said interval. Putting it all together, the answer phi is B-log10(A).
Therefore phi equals 1.06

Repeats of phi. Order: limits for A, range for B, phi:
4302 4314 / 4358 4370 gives 1.07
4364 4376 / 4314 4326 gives 0.75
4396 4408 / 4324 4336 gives 0.74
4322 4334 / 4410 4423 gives 0.88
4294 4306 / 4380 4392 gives 1.06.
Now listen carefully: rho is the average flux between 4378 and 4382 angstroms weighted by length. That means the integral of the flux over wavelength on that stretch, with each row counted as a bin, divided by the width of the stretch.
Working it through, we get 2.09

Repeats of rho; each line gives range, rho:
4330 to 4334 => 1.99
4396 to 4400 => 2.35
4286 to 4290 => 1.78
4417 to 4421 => 2.33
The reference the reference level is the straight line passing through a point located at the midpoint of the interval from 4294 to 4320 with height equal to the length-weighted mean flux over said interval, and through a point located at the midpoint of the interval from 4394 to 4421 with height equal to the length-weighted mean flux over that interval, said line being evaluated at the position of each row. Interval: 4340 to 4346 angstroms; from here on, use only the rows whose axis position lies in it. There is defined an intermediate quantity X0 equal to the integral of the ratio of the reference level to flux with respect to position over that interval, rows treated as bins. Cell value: 6.6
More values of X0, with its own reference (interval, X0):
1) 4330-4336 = 5.5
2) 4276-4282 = 4.4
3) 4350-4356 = 6.1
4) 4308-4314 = 5.8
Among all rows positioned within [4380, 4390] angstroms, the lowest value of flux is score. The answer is 1.978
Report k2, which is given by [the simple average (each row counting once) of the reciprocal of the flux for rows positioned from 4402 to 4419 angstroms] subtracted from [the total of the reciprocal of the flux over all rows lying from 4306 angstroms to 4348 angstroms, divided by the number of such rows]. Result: 0.09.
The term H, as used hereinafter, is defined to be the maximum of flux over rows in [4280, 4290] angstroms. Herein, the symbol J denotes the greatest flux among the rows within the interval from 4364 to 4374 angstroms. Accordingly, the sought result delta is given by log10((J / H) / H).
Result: -0.22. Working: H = 2.023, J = 2.493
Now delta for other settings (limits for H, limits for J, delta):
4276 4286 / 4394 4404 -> -0.27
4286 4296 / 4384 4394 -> -0.17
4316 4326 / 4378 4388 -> -0.32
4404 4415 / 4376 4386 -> -0.39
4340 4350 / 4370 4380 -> -0.21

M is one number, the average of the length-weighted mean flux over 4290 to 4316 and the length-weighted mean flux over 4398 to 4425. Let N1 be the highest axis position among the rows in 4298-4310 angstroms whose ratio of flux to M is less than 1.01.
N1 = 4309.09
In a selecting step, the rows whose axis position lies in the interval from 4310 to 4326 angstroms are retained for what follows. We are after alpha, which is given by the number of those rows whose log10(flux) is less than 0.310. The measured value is 6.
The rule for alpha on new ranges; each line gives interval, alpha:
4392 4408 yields 0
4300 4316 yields 8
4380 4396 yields 3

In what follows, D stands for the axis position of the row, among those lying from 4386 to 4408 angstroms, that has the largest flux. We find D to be 4401.35 angstroms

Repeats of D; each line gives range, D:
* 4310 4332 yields 4321.01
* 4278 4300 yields 4279.43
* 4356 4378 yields 4365.01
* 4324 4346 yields 4326.99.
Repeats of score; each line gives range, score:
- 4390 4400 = 2.133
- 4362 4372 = 2.267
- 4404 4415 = 2.097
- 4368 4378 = 2.165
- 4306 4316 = 1.495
